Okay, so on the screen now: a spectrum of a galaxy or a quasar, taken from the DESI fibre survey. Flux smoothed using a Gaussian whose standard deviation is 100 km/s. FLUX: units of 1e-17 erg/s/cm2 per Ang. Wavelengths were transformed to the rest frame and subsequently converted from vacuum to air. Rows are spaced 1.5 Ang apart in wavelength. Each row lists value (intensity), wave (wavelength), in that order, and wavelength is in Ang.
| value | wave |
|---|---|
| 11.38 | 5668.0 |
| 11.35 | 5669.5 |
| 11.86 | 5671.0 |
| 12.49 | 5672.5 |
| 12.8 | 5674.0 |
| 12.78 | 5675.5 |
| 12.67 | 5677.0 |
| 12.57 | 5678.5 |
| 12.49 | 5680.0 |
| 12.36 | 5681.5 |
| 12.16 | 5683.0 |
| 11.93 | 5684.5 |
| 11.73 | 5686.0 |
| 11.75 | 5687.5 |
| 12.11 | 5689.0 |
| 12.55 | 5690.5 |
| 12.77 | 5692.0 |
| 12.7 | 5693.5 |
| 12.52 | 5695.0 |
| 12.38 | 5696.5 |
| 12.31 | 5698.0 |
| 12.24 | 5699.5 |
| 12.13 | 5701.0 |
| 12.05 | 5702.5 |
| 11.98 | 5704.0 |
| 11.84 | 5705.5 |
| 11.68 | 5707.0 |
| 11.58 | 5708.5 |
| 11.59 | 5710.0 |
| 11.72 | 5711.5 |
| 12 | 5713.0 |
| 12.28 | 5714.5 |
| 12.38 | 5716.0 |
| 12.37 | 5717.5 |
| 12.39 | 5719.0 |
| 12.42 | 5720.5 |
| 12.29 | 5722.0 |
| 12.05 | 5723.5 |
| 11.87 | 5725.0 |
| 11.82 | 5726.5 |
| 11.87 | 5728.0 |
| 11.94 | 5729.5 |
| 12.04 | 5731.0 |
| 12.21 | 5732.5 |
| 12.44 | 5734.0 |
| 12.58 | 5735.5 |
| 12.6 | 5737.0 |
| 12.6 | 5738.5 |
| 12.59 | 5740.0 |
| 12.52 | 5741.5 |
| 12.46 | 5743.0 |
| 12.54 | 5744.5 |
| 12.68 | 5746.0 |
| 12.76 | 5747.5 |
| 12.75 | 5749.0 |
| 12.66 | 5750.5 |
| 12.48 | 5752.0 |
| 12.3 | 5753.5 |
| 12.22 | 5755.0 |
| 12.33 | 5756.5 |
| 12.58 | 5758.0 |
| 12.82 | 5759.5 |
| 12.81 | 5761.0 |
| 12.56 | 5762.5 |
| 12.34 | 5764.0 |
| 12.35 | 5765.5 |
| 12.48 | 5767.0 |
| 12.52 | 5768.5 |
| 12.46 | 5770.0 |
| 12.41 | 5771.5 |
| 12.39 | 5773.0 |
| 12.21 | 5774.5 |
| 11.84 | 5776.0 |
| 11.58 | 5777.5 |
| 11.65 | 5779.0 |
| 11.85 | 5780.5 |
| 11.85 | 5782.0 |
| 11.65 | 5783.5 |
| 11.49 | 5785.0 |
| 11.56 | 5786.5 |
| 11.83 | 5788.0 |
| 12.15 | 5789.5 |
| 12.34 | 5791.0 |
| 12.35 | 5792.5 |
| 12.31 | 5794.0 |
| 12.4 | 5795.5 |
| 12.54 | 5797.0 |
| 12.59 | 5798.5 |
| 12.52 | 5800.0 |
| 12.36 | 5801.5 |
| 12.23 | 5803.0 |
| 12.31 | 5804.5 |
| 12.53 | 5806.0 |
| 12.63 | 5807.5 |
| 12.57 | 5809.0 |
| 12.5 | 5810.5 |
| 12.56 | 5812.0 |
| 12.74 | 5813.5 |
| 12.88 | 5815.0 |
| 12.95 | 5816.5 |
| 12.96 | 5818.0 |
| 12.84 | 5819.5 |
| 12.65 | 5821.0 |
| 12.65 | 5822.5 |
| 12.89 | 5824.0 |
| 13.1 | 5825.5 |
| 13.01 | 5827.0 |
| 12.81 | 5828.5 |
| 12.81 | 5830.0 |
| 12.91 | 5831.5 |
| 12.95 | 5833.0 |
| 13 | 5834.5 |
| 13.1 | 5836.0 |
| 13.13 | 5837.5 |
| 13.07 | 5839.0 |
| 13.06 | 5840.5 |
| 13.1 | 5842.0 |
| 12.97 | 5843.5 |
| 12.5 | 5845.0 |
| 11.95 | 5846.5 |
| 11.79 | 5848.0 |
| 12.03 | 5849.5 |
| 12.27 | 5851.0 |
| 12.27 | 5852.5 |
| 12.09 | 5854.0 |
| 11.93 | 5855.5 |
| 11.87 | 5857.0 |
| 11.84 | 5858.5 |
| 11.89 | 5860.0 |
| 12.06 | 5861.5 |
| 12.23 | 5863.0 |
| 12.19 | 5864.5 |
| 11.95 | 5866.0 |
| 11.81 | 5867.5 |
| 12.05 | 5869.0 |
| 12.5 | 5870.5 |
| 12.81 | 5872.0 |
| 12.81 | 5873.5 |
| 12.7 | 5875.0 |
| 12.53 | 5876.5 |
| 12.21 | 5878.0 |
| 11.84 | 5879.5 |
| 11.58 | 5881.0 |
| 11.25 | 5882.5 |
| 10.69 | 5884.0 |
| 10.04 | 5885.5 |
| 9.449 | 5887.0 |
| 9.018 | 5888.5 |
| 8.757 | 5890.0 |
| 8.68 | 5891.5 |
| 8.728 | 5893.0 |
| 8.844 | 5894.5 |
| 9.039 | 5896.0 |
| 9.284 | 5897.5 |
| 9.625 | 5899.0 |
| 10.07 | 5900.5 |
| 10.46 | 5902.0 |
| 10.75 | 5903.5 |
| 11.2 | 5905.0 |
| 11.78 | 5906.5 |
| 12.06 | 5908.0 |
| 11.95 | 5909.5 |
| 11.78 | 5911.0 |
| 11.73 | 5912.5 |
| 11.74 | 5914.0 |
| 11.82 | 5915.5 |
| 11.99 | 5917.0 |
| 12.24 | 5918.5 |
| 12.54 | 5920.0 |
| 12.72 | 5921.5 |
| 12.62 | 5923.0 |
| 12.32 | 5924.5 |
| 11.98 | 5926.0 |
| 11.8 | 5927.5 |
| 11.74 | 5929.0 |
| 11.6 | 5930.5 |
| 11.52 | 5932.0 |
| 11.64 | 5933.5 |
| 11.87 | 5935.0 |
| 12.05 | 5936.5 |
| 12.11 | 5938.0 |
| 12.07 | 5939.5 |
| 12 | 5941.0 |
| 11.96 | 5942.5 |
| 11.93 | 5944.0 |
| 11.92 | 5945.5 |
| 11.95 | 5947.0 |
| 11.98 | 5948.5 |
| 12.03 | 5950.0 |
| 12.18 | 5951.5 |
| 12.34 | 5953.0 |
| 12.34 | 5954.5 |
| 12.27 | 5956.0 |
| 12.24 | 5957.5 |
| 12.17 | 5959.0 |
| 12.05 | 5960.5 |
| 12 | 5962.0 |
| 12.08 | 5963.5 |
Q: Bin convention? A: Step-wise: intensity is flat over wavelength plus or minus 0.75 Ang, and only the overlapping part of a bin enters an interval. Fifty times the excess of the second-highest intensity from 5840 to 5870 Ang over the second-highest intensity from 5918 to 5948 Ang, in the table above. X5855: 22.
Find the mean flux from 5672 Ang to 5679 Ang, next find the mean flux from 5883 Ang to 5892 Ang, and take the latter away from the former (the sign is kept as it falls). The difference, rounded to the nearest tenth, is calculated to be 3.2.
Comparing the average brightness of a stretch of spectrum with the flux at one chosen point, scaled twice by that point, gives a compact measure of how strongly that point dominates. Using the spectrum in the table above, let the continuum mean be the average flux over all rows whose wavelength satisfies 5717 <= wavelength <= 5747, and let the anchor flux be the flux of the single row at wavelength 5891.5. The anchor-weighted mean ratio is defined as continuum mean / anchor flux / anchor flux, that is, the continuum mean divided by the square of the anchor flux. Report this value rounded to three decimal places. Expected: 0.163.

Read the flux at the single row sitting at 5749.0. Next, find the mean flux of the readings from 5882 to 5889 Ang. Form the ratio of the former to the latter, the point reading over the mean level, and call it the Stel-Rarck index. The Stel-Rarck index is 1.26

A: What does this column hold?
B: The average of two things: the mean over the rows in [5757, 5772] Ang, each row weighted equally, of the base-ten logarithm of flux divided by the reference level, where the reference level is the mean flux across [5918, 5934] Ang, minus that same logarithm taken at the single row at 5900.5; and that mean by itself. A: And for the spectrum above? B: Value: 0.056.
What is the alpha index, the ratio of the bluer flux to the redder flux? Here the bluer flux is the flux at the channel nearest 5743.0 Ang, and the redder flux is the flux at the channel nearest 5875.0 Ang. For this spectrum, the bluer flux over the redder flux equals 0.98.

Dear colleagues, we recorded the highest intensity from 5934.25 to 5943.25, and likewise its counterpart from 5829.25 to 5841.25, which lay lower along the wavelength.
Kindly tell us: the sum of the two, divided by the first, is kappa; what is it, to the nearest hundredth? 2.08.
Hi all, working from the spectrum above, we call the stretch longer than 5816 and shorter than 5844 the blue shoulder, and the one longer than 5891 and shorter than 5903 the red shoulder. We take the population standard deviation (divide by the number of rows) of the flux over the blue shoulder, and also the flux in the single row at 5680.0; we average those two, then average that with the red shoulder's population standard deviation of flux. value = 3.46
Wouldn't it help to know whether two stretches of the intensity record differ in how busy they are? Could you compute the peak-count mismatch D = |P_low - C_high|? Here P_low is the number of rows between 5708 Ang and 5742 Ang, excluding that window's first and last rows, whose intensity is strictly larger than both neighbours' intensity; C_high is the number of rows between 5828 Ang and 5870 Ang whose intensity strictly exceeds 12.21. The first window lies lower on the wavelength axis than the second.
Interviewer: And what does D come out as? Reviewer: 13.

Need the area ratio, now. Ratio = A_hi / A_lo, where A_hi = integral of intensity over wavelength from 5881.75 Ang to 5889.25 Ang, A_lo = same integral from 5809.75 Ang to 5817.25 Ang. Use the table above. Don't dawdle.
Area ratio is 0.79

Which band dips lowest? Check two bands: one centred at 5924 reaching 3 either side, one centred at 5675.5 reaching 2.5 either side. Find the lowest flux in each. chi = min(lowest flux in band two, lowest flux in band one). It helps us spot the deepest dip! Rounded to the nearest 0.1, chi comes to 12.0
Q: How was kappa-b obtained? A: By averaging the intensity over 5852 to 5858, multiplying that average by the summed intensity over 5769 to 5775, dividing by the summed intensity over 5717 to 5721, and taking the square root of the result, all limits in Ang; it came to 4.0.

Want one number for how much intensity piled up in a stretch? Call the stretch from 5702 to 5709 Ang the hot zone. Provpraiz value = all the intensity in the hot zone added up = 59.1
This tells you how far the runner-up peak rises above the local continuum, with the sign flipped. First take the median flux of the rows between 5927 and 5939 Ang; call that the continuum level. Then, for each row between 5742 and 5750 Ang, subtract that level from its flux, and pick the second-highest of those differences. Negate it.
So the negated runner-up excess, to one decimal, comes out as -1.0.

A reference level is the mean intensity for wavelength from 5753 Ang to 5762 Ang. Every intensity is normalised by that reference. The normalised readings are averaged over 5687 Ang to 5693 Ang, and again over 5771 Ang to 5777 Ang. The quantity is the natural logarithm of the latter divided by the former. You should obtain -0.01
